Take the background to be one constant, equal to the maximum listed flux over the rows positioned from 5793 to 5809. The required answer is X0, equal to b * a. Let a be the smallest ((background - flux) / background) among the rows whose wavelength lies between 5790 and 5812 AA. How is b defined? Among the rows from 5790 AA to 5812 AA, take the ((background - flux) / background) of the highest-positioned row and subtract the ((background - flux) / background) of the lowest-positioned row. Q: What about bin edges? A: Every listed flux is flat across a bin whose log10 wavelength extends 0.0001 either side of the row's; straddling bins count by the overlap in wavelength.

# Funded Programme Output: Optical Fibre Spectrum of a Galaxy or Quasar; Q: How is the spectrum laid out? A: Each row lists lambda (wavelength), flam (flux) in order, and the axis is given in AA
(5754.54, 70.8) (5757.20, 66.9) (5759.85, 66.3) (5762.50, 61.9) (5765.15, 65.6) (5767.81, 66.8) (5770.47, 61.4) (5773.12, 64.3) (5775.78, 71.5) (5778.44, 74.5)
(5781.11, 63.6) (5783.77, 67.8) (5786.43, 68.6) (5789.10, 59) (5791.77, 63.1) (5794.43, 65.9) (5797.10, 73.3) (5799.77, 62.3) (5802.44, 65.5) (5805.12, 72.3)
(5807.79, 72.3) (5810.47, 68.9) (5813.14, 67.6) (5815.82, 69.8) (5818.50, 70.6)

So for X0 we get 0.0000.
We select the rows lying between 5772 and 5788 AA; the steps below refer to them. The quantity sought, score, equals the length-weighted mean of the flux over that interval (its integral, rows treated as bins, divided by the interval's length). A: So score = 68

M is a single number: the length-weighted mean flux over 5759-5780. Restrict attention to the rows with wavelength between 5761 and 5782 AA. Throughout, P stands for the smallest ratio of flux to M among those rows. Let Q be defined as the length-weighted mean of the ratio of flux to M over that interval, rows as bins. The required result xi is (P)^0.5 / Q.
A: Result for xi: 0.965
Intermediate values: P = 0.92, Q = 1.00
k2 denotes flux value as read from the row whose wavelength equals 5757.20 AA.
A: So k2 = 66.9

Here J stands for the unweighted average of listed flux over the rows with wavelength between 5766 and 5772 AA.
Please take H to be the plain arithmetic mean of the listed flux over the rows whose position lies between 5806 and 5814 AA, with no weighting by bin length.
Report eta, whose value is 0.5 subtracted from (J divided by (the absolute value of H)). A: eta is 0.42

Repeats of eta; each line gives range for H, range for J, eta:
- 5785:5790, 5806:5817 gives 0.59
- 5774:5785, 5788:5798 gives 0.44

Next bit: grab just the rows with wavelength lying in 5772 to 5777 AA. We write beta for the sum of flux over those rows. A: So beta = 136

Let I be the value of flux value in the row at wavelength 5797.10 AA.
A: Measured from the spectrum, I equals 73.3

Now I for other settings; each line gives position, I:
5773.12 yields 64.3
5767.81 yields 66.8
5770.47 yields 61.4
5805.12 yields 72.3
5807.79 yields 72.3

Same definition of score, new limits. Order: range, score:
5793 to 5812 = 69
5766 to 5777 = 66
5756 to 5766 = 65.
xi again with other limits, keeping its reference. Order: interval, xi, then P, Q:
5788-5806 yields 0.951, 0.89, 0.99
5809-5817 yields 0.975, 1.02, 1.03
